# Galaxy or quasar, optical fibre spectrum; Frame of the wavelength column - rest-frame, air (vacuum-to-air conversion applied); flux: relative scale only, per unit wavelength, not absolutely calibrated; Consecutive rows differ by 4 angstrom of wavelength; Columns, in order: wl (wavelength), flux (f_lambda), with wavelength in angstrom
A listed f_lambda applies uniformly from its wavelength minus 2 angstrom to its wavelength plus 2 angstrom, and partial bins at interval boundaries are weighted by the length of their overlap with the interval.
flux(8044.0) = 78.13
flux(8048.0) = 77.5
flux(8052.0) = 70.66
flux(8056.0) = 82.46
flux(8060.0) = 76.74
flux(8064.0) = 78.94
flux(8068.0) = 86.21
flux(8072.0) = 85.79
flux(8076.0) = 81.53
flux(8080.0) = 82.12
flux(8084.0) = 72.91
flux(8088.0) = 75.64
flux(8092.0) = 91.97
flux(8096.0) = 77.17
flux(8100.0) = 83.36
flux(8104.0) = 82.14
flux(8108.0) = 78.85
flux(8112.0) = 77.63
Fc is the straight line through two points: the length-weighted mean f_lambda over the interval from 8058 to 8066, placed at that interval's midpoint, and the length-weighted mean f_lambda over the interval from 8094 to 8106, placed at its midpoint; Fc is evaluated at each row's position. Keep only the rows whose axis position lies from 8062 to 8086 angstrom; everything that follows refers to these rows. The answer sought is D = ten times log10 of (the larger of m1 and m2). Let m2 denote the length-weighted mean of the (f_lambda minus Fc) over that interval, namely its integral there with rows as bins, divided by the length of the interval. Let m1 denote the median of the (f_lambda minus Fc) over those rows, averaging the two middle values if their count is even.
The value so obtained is 4.3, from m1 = 2.7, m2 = 2.4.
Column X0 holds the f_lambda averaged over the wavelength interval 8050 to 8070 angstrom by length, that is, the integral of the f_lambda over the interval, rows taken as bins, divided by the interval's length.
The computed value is 79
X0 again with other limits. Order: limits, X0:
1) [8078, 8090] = 77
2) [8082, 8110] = 80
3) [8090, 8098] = 85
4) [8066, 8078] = 85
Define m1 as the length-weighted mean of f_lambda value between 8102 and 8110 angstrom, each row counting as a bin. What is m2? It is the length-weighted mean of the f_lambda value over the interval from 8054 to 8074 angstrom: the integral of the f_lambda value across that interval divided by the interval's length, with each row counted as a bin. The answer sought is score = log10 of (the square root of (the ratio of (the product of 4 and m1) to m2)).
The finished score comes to 0.297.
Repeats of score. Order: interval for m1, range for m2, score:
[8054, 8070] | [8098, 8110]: 0.300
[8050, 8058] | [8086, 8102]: 0.286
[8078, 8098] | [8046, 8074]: 0.302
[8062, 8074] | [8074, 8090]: 0.316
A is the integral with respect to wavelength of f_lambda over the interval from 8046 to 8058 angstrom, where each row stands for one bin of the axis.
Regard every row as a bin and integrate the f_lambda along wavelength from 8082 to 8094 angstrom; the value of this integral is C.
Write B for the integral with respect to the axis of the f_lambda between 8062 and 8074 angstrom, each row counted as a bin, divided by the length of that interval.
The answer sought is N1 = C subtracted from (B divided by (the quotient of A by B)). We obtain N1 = -954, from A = 922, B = 84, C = 962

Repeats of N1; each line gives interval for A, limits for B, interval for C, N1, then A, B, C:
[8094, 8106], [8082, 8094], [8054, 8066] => -946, 971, 80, 953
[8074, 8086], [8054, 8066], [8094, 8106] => -964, 946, 79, 971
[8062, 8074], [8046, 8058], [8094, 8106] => -965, 1004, 77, 971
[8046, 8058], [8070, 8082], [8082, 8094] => -955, 922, 83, 962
